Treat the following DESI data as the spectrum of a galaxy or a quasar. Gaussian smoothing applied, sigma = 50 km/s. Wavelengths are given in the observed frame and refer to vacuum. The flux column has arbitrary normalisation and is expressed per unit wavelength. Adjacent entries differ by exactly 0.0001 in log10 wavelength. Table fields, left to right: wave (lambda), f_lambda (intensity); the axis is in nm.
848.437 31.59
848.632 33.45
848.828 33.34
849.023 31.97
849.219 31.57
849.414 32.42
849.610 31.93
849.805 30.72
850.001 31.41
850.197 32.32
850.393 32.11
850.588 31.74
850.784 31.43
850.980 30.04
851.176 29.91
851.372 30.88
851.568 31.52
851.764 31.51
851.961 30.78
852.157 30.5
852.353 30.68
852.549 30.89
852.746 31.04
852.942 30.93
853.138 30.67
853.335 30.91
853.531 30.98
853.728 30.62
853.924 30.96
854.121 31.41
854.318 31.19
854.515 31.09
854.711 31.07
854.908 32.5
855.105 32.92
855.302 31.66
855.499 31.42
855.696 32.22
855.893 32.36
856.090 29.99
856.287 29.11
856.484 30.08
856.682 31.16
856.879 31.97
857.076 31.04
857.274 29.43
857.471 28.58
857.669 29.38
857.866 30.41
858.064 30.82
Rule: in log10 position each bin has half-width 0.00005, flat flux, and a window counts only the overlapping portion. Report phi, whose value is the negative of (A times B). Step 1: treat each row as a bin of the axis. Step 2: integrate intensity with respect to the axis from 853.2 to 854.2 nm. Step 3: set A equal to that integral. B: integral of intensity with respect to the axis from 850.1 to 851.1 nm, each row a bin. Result -975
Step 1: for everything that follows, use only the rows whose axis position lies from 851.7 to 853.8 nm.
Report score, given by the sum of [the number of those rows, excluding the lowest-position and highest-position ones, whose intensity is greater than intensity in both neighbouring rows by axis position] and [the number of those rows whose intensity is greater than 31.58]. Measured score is 2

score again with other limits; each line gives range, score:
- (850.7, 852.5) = 1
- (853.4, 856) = 7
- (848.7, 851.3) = 9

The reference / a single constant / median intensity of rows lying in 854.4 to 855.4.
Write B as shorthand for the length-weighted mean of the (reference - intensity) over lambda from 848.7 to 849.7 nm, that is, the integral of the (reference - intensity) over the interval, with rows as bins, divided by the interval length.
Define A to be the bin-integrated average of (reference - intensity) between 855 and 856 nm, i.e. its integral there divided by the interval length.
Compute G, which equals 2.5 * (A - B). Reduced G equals 0.5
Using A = -0.44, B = -0.62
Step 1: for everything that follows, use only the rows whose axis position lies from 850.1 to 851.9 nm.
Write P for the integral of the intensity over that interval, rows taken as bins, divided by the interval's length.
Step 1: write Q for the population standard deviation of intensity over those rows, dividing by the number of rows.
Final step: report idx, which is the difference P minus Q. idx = 30.5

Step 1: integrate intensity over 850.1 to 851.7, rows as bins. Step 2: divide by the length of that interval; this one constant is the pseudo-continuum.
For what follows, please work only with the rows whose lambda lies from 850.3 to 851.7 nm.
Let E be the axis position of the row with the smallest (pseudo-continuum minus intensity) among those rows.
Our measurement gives 850.393 nm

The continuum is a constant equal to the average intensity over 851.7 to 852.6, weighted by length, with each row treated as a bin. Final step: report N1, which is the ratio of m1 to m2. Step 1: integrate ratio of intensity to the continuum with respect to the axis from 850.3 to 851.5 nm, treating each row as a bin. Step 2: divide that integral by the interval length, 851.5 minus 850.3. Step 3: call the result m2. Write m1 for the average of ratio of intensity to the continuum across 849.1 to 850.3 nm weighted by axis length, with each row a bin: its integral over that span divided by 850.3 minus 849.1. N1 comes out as 1.02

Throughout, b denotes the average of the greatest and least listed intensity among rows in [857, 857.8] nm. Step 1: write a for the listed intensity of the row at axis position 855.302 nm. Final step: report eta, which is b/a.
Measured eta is 0.94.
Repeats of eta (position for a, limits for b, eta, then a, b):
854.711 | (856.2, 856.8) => 0.97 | 31.07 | 30.1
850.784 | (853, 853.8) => 0.98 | 31.43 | 30.8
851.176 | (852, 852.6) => 1.03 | 29.91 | 30.7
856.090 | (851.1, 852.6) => 1.02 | 29.99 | 30.7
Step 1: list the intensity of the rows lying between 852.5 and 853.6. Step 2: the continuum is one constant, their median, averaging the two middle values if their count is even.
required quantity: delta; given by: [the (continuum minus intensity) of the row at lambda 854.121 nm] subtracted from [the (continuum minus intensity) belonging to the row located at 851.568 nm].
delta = -0.1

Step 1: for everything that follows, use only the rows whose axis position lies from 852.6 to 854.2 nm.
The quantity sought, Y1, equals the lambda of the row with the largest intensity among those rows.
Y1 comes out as 854.121 nm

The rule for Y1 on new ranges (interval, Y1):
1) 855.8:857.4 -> 855.893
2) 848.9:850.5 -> 849.414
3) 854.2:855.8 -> 855.105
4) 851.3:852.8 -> 851.568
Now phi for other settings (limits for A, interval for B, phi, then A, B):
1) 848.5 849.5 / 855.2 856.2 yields -1025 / 32.5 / 31.5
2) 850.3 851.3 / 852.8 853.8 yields -958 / 31.1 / 30.8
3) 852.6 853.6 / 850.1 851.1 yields -974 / 30.9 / 31.5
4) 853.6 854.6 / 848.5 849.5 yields -1009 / 31.0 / 32.5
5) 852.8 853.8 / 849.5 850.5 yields -978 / 30.8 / 31.7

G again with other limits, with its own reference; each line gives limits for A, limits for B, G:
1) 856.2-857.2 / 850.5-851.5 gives 0.4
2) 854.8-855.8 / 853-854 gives -3.3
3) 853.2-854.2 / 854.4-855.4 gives 2.2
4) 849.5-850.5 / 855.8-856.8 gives -2.9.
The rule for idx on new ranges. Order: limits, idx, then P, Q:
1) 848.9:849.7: 31.7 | 32.0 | 0.30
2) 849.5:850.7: 31.2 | 31.7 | 0.52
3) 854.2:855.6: 31.0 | 31.7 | 0.68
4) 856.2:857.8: 29.0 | 30.1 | 1.10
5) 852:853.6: 30.7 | 30.8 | 0.17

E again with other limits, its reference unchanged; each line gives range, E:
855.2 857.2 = 855.893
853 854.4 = 854.121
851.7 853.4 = 851.764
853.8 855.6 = 855.105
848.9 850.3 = 849.414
